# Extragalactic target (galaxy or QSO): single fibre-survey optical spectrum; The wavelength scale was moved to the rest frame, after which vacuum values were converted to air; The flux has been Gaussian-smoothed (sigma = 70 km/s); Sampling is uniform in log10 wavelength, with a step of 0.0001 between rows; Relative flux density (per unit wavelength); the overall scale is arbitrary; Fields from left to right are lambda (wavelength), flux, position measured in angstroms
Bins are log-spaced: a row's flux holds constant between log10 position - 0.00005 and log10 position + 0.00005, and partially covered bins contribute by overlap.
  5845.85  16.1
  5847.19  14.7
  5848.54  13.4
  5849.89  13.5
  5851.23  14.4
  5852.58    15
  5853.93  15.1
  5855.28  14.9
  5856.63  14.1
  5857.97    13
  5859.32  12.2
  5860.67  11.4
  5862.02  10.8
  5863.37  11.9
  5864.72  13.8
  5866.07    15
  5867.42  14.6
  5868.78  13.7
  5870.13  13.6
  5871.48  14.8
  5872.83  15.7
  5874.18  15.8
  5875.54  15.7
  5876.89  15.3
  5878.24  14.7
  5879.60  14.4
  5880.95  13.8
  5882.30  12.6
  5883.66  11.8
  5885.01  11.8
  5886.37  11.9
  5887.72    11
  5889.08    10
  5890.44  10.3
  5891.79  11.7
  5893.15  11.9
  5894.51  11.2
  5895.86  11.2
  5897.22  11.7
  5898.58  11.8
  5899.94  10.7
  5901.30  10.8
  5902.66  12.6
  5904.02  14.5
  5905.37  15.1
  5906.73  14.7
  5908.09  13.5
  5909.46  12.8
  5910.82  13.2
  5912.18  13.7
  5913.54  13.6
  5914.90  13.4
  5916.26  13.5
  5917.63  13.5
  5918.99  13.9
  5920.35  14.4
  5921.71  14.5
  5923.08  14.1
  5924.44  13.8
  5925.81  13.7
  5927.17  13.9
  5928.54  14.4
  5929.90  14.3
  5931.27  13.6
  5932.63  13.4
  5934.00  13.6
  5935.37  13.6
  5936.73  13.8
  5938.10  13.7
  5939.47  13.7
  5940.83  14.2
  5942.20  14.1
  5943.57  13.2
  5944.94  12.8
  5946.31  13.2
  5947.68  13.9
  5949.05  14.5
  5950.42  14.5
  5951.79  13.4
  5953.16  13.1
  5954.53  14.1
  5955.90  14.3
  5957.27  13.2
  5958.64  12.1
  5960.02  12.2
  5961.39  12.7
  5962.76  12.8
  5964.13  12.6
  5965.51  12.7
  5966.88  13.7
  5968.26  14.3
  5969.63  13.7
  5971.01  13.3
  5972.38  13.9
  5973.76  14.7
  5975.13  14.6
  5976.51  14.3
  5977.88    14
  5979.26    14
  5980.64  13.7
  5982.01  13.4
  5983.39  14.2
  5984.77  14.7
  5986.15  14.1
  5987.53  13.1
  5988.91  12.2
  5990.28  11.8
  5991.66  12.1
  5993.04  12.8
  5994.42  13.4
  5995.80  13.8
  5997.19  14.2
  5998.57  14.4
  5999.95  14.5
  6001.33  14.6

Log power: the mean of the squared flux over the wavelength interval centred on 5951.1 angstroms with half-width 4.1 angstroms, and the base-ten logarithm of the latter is 2.288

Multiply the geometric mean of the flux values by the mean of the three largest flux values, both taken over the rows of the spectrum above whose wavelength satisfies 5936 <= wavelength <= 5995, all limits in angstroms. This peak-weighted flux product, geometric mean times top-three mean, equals 198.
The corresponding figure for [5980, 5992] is 189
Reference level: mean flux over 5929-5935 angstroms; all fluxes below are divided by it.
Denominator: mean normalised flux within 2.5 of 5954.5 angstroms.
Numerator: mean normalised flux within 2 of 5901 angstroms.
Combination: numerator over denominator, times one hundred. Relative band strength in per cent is 82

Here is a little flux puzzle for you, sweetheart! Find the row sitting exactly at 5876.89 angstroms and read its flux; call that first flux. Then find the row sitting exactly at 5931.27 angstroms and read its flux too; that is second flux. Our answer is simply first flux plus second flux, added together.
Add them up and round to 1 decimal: 28.9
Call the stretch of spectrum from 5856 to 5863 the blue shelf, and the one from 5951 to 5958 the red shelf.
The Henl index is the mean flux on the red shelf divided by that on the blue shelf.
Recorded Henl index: 1.11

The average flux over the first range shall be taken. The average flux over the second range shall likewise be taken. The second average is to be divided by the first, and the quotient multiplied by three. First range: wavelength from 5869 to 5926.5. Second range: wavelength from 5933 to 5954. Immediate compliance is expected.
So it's 3.1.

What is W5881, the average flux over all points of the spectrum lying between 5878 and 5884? 13.5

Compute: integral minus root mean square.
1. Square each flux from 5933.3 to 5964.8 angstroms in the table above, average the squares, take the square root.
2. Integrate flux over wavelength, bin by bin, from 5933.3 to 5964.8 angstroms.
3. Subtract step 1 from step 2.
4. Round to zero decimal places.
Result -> 410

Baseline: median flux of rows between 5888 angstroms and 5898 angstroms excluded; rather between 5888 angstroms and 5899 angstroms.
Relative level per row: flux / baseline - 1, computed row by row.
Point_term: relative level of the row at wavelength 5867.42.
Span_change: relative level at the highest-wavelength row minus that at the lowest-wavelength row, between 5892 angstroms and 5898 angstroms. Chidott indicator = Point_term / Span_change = -16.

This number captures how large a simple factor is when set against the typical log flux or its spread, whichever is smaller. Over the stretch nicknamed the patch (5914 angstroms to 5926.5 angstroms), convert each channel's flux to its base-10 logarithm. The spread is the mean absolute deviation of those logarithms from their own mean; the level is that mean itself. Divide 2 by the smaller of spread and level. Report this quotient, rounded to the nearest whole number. 201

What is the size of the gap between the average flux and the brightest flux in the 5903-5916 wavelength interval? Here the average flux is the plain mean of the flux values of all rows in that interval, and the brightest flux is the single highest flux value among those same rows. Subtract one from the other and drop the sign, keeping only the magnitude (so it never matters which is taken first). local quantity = 1.3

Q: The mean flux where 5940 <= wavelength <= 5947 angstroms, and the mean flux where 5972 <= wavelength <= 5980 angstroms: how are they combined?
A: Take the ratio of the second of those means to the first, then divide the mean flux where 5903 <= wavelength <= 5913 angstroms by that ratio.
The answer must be 13.2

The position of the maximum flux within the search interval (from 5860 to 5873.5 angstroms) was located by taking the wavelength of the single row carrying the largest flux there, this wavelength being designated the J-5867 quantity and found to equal 5872.83 angstroms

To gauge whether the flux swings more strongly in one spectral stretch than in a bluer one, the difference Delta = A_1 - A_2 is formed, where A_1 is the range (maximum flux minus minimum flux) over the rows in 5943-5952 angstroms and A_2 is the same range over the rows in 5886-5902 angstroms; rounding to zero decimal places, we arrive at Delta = 0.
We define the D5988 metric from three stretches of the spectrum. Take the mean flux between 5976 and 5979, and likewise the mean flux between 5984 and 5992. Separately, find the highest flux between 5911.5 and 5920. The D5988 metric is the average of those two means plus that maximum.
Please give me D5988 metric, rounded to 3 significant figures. 27.5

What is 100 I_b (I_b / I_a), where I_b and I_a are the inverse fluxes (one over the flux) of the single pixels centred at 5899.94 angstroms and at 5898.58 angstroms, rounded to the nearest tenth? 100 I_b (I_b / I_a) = 10.3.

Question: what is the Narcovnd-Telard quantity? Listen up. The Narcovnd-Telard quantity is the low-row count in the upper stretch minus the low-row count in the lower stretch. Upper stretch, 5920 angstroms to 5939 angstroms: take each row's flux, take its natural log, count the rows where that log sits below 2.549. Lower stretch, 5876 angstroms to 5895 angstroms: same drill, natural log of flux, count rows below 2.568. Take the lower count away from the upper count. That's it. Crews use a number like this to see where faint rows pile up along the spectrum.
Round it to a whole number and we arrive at -10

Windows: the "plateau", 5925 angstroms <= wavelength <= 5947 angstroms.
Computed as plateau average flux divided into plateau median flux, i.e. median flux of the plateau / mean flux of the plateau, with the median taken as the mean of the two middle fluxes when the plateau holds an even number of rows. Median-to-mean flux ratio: 1.000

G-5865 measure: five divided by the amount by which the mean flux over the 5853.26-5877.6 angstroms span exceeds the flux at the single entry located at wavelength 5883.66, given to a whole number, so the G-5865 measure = 2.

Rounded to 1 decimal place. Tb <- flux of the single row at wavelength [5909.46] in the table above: 12.8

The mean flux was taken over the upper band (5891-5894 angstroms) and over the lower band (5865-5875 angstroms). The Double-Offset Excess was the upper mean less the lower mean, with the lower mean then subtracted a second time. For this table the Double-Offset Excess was -17.7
